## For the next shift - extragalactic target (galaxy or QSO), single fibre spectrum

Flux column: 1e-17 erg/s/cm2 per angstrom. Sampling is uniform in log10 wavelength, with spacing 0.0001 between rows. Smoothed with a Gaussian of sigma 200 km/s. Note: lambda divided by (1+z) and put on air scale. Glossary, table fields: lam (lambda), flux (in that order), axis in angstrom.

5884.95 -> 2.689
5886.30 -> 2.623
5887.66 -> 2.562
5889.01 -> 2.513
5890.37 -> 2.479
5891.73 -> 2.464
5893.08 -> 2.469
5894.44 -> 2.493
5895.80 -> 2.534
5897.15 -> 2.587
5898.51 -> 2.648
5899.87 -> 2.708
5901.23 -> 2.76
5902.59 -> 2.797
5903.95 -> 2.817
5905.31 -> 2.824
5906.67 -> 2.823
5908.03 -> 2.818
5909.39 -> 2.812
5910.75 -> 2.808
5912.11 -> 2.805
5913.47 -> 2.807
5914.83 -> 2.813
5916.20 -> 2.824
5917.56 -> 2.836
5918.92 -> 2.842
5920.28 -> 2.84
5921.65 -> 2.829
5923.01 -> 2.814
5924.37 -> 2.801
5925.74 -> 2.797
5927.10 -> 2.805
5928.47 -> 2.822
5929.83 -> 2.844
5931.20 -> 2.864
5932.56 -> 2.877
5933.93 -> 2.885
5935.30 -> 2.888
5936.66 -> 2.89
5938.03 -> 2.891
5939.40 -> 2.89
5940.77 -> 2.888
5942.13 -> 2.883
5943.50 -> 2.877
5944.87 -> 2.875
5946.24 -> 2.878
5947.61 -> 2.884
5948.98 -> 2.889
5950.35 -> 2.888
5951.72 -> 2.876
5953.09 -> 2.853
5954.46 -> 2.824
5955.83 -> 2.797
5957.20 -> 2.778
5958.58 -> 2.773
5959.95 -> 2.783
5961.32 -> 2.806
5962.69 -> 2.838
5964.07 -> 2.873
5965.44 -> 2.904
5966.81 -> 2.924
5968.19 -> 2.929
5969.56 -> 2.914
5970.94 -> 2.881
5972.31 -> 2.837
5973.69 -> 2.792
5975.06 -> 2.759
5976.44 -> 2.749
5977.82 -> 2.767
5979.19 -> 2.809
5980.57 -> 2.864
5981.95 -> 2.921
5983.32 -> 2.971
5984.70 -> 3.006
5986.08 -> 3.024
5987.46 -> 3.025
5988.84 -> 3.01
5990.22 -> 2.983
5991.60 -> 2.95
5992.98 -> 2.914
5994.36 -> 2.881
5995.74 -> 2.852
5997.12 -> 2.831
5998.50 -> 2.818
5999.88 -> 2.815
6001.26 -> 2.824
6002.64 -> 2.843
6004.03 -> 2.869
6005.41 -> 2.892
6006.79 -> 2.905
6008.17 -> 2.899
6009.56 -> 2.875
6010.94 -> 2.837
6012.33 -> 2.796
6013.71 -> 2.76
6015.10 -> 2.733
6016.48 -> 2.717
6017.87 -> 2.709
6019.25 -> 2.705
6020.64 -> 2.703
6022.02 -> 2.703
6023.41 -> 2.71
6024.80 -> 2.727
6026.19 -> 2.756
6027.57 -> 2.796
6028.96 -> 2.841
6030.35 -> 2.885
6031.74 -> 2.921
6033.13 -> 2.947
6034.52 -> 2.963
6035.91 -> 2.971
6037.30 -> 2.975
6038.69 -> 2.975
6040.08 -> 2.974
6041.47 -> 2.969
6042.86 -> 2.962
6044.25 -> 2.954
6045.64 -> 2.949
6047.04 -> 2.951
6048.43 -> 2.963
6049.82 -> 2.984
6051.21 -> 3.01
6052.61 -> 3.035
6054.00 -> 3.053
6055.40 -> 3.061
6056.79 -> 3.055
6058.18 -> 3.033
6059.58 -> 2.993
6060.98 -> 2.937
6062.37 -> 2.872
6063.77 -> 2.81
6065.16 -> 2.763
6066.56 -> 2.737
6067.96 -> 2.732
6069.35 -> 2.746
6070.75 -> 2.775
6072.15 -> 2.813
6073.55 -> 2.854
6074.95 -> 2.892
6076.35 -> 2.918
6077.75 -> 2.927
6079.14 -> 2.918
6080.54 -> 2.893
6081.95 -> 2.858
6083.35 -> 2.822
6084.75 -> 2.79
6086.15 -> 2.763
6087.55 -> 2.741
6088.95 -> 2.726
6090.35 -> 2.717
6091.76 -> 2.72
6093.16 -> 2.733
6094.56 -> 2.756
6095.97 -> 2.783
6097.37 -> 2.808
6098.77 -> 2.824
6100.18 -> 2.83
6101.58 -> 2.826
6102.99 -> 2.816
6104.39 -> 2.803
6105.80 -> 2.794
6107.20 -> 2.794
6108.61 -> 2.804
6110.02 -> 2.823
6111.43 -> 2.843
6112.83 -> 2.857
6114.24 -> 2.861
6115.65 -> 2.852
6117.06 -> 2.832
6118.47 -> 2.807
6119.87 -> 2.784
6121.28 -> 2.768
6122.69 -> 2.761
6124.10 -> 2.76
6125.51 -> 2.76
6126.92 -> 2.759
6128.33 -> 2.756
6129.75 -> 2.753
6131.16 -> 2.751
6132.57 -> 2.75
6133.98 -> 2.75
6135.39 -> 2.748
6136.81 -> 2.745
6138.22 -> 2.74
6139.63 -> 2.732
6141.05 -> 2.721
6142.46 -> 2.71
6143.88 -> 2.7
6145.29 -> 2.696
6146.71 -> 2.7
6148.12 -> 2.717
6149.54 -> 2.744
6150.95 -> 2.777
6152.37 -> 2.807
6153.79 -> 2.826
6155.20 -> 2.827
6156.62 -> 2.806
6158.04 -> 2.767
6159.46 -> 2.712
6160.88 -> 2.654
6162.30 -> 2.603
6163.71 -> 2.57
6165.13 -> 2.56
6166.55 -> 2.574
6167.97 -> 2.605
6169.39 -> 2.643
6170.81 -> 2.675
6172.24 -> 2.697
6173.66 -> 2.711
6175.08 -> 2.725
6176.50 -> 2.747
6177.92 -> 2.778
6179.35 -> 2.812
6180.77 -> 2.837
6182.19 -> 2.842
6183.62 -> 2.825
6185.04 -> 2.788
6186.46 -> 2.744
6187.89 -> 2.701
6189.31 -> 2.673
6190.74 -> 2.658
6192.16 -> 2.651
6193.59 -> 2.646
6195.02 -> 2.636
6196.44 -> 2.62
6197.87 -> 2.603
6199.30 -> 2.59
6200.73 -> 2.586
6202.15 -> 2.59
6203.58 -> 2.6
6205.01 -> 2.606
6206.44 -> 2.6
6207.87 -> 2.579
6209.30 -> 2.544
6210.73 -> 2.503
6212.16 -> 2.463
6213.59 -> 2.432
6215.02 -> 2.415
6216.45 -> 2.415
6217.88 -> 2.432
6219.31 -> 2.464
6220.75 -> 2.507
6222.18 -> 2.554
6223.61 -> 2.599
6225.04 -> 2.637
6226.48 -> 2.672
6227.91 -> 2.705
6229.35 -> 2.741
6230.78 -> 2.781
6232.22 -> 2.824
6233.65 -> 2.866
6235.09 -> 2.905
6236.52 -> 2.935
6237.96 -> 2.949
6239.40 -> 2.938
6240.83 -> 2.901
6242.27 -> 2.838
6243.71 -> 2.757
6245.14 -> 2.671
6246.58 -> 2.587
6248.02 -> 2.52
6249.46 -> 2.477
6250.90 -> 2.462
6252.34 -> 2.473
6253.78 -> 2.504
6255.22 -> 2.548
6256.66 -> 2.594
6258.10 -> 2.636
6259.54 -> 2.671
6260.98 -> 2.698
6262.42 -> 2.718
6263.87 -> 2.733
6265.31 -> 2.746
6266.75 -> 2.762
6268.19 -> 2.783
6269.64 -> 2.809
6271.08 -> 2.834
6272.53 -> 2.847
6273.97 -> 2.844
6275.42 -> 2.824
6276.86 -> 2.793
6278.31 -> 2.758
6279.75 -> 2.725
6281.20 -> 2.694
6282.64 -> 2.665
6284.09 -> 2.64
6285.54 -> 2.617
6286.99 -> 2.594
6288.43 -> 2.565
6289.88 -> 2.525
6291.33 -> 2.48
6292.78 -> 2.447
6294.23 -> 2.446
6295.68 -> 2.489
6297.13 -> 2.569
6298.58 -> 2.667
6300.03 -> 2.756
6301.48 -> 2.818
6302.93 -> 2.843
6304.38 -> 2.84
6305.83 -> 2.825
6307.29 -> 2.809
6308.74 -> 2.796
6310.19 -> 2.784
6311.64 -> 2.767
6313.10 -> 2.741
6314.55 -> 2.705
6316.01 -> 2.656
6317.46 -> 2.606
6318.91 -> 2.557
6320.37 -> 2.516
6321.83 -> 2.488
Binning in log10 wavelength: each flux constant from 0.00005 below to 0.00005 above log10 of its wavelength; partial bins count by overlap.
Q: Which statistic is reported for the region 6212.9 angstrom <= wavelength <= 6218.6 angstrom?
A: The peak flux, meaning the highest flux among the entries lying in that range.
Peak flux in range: 2.432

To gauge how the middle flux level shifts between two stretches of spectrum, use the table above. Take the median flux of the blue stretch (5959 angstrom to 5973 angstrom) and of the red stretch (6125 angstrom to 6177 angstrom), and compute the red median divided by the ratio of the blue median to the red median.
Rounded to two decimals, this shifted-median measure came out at 2.59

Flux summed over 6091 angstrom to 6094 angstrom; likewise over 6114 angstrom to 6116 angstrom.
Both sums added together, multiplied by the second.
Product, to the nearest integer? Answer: 64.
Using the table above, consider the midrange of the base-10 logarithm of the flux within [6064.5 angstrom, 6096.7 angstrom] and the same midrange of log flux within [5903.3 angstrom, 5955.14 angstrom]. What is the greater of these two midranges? 0.454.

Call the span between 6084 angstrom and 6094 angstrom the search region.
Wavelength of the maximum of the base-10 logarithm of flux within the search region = 6084.75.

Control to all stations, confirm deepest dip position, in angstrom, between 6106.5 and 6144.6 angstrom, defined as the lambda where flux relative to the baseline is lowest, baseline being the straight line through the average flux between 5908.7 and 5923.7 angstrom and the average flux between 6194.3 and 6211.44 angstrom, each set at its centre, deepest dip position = 6143.88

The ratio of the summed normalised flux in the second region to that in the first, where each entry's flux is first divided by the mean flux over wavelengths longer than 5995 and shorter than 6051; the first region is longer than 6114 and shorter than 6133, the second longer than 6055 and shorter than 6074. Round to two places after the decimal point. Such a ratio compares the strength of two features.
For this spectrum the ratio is 1.03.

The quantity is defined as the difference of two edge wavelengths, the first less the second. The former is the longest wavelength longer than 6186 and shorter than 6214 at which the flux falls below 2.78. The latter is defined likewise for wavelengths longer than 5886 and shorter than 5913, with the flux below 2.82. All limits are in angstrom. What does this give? 301.5 angstrom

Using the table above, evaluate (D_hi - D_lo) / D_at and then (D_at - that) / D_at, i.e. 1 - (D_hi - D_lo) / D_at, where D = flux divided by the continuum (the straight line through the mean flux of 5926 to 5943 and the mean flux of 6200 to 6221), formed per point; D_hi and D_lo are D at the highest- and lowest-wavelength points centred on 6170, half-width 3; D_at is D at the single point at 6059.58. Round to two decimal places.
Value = 0.97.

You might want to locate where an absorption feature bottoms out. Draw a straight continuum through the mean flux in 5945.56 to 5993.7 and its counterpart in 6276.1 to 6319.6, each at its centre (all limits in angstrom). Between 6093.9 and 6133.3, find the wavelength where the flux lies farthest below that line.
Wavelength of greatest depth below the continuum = 6094.56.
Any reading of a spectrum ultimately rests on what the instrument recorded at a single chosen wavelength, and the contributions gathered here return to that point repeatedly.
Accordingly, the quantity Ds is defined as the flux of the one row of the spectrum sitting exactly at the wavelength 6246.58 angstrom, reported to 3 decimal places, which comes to 2.587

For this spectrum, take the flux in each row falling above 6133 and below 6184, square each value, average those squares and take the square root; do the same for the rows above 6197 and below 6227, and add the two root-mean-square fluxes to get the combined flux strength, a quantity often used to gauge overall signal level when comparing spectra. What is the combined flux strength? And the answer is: 5.27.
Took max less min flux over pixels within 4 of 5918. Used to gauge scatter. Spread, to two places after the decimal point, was 0.03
